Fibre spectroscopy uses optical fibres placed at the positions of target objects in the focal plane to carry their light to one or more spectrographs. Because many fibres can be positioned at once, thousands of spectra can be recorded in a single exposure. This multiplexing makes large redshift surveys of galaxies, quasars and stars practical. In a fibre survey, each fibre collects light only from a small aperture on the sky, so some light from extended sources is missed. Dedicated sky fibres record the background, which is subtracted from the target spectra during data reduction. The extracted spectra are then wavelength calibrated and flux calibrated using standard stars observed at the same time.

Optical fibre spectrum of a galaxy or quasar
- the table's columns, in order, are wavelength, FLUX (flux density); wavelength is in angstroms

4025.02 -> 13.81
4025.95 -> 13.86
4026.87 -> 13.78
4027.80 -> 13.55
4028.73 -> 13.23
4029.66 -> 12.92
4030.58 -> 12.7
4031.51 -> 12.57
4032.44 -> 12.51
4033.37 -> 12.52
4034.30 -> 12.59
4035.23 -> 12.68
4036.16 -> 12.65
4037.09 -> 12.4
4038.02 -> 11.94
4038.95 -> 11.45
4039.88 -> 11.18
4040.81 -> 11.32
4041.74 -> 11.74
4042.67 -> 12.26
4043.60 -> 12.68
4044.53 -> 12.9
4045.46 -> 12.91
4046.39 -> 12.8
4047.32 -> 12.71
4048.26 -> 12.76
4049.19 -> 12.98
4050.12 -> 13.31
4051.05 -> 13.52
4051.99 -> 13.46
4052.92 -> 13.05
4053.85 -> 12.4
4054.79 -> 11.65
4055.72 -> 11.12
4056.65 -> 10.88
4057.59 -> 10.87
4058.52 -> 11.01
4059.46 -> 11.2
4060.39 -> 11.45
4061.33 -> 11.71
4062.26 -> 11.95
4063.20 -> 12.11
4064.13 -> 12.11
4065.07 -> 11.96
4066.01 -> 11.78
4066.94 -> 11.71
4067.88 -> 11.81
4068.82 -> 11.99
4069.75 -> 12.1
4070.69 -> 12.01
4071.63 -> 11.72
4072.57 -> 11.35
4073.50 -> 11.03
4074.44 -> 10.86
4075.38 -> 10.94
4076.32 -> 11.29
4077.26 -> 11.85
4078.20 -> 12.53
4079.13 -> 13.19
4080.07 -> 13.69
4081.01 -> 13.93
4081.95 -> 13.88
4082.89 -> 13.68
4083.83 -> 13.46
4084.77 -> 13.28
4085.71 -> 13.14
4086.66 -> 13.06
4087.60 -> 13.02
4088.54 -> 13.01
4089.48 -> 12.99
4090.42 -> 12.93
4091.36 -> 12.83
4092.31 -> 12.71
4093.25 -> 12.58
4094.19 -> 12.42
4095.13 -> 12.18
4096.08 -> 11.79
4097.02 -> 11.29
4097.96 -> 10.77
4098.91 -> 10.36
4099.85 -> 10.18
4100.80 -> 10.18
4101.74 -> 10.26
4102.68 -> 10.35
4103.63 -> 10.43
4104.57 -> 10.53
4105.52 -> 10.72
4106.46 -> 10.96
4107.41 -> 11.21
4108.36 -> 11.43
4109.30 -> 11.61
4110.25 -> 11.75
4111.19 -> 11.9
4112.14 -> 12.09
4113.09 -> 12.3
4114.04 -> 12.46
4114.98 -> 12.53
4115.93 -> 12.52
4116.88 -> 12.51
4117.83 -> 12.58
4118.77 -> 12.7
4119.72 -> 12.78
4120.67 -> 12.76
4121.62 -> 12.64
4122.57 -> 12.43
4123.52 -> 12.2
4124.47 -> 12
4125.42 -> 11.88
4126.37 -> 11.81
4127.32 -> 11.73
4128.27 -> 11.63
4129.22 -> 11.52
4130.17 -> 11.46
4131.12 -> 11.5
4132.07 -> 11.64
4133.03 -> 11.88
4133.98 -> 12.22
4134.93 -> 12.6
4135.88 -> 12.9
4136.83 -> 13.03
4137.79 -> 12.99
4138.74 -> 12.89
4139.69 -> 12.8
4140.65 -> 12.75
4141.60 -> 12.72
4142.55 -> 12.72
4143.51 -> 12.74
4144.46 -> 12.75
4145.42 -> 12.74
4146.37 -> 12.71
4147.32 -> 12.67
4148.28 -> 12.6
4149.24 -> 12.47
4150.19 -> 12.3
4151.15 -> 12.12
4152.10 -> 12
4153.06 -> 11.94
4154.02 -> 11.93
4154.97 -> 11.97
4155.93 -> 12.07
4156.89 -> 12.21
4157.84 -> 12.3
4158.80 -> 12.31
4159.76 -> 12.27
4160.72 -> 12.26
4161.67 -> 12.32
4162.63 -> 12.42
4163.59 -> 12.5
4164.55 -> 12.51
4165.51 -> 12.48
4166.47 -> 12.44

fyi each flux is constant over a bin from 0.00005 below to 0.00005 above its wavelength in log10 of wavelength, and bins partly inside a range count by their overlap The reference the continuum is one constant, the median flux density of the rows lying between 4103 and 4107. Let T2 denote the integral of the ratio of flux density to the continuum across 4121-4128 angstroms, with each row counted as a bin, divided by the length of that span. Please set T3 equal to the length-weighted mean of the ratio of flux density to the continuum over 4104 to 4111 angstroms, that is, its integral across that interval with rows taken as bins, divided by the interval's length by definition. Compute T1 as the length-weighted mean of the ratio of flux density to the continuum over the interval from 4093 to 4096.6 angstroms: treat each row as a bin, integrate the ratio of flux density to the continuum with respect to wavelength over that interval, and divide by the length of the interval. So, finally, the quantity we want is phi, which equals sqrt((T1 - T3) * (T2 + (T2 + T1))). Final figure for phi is 0.57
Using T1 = 1.15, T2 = 1.14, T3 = 1.05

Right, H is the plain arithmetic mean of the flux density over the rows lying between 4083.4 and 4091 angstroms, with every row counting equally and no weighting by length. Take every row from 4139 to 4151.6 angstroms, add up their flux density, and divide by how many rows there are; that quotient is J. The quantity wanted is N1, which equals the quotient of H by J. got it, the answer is 1.04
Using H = 13.11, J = 12.6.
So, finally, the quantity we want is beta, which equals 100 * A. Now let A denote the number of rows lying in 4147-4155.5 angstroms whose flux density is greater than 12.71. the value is 0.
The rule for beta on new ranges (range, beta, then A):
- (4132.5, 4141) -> 600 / 6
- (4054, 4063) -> 0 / 0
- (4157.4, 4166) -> 0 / 0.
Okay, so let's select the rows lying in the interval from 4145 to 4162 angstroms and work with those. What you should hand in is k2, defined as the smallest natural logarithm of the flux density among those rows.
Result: 2.48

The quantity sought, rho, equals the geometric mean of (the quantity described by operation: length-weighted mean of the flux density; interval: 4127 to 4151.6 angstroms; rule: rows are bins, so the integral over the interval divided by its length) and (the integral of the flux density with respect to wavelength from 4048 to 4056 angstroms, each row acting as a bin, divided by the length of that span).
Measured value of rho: 12.56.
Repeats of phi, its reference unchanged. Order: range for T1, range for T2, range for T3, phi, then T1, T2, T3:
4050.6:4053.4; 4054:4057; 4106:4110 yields 0.80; 1.25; 1.07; 1.06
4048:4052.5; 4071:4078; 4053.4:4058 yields 0.77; 1.25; 1.07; 1.07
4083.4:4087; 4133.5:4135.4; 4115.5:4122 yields 0.44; 1.24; 1.17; 1.19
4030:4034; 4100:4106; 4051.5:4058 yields 0.45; 1.19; 0.98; 1.12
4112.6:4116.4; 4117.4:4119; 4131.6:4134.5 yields 0.43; 1.17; 1.20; 1.12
